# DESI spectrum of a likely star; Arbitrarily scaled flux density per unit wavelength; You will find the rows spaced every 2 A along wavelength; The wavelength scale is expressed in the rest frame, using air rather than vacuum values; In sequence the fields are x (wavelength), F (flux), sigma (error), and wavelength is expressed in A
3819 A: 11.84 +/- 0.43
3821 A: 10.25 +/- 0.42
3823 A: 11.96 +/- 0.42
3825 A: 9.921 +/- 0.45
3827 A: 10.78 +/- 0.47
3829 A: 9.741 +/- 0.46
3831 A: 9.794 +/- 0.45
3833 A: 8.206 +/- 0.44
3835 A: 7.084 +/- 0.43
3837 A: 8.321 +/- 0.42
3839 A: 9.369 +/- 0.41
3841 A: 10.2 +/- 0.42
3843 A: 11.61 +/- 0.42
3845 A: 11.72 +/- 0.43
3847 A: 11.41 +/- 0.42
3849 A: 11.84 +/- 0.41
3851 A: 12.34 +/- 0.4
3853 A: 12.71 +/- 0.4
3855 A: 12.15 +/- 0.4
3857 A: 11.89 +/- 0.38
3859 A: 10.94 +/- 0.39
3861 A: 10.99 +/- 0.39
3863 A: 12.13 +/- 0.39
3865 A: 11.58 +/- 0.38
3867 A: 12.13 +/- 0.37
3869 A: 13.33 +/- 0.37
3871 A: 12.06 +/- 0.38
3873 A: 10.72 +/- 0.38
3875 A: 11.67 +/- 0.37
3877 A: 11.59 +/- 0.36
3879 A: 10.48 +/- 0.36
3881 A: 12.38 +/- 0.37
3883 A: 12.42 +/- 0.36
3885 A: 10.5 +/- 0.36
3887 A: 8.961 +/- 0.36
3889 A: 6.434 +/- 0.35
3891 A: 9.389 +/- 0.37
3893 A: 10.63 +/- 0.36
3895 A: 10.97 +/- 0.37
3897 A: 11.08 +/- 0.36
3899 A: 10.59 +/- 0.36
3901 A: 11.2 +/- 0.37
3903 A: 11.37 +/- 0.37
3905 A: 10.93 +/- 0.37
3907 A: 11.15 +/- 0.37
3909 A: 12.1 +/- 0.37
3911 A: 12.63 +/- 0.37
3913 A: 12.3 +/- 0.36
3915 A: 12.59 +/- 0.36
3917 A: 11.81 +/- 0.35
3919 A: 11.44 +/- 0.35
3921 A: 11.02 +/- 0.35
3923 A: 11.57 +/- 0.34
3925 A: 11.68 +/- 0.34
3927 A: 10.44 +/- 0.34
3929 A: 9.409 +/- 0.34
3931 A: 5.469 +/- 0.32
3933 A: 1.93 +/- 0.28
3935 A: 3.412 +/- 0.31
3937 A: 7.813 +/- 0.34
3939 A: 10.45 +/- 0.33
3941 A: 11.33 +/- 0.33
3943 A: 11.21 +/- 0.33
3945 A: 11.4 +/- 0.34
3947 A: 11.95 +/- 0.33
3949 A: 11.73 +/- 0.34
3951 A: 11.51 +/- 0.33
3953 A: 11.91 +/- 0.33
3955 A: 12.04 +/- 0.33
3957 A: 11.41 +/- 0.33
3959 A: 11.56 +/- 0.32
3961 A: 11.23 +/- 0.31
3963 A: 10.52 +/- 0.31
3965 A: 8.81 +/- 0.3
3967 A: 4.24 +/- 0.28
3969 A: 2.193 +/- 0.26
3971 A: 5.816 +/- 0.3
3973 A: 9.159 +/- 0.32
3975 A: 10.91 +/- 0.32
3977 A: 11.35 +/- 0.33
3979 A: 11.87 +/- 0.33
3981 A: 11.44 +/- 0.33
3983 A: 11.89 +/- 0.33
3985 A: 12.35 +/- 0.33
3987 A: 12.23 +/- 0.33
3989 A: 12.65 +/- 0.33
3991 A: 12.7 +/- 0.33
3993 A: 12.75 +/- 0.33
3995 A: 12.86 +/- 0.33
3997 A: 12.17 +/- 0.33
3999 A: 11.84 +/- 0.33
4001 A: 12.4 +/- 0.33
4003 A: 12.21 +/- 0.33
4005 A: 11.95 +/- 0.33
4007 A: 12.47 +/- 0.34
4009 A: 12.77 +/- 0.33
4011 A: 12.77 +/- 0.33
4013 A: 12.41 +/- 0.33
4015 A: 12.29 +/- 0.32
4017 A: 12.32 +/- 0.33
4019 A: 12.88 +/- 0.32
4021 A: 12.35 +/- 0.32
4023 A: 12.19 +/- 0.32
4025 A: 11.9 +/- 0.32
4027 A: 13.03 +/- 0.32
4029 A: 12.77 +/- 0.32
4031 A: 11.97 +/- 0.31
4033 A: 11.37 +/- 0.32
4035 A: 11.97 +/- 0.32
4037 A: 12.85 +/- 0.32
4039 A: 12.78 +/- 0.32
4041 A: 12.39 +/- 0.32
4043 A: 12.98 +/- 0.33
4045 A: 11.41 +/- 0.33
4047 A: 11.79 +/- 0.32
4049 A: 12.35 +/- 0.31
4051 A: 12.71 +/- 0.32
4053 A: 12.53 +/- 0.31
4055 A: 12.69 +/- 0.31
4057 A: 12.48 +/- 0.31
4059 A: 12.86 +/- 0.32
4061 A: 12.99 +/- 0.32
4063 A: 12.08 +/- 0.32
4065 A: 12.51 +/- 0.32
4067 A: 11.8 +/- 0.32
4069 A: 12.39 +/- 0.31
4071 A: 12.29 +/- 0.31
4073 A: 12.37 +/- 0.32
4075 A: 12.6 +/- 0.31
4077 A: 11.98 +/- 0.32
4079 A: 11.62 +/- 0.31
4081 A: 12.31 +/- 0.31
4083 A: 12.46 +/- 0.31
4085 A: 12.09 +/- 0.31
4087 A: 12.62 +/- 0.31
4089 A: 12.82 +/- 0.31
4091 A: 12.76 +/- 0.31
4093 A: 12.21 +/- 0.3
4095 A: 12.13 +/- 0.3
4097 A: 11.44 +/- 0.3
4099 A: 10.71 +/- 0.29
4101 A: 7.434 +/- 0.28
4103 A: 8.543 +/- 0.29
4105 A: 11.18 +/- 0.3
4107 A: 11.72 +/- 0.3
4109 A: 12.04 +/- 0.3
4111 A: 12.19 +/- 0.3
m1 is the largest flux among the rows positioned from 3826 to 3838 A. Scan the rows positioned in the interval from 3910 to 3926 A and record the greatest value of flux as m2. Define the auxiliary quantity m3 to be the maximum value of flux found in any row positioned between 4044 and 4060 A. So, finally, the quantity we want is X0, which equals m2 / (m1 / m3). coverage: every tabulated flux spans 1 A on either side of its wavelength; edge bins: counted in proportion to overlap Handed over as 15.1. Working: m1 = 10.78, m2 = 12.63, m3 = 12.86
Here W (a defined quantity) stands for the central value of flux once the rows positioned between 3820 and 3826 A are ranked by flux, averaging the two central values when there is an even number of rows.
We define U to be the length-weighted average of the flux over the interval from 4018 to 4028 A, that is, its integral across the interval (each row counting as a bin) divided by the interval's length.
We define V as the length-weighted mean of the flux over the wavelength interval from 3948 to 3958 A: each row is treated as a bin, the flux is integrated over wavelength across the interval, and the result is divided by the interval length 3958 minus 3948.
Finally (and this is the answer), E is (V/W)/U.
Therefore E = 0.09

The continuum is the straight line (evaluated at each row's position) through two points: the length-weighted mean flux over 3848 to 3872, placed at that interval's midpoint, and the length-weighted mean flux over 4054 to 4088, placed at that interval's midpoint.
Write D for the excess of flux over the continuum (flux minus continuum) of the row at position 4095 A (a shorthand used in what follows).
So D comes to -0.3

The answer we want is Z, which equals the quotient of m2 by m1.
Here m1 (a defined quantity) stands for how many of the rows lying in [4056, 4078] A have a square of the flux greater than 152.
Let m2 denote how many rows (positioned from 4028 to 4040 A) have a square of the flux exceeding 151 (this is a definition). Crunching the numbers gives 0.4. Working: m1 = 7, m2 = 3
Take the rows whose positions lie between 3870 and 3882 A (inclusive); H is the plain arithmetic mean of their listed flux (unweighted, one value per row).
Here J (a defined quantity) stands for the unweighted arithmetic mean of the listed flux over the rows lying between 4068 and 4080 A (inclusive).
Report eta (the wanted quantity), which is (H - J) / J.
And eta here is -0.06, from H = 11.5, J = 12.2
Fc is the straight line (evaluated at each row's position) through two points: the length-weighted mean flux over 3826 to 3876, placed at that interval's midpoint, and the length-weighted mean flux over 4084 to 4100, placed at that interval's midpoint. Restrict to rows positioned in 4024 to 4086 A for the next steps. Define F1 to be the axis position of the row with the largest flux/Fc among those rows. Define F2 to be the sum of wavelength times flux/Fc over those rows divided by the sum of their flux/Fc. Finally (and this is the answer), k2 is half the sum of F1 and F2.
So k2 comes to 4040.9 A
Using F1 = 4027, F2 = 4054.8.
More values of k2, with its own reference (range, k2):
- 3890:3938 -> 3911.5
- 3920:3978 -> 3951.8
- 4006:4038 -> 4024.4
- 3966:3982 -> 3977.4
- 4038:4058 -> 4045.5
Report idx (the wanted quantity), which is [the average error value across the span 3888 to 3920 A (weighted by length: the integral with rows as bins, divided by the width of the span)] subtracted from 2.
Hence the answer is 1.64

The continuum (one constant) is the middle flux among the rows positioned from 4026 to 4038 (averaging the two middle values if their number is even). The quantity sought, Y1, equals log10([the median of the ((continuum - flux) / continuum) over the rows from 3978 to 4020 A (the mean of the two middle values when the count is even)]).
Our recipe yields -2.79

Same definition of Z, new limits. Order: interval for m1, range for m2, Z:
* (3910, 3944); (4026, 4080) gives 9.0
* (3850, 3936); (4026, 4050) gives 1.0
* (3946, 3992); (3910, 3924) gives 1.0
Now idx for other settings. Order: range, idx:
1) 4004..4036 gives 1.68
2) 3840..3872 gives 1.60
